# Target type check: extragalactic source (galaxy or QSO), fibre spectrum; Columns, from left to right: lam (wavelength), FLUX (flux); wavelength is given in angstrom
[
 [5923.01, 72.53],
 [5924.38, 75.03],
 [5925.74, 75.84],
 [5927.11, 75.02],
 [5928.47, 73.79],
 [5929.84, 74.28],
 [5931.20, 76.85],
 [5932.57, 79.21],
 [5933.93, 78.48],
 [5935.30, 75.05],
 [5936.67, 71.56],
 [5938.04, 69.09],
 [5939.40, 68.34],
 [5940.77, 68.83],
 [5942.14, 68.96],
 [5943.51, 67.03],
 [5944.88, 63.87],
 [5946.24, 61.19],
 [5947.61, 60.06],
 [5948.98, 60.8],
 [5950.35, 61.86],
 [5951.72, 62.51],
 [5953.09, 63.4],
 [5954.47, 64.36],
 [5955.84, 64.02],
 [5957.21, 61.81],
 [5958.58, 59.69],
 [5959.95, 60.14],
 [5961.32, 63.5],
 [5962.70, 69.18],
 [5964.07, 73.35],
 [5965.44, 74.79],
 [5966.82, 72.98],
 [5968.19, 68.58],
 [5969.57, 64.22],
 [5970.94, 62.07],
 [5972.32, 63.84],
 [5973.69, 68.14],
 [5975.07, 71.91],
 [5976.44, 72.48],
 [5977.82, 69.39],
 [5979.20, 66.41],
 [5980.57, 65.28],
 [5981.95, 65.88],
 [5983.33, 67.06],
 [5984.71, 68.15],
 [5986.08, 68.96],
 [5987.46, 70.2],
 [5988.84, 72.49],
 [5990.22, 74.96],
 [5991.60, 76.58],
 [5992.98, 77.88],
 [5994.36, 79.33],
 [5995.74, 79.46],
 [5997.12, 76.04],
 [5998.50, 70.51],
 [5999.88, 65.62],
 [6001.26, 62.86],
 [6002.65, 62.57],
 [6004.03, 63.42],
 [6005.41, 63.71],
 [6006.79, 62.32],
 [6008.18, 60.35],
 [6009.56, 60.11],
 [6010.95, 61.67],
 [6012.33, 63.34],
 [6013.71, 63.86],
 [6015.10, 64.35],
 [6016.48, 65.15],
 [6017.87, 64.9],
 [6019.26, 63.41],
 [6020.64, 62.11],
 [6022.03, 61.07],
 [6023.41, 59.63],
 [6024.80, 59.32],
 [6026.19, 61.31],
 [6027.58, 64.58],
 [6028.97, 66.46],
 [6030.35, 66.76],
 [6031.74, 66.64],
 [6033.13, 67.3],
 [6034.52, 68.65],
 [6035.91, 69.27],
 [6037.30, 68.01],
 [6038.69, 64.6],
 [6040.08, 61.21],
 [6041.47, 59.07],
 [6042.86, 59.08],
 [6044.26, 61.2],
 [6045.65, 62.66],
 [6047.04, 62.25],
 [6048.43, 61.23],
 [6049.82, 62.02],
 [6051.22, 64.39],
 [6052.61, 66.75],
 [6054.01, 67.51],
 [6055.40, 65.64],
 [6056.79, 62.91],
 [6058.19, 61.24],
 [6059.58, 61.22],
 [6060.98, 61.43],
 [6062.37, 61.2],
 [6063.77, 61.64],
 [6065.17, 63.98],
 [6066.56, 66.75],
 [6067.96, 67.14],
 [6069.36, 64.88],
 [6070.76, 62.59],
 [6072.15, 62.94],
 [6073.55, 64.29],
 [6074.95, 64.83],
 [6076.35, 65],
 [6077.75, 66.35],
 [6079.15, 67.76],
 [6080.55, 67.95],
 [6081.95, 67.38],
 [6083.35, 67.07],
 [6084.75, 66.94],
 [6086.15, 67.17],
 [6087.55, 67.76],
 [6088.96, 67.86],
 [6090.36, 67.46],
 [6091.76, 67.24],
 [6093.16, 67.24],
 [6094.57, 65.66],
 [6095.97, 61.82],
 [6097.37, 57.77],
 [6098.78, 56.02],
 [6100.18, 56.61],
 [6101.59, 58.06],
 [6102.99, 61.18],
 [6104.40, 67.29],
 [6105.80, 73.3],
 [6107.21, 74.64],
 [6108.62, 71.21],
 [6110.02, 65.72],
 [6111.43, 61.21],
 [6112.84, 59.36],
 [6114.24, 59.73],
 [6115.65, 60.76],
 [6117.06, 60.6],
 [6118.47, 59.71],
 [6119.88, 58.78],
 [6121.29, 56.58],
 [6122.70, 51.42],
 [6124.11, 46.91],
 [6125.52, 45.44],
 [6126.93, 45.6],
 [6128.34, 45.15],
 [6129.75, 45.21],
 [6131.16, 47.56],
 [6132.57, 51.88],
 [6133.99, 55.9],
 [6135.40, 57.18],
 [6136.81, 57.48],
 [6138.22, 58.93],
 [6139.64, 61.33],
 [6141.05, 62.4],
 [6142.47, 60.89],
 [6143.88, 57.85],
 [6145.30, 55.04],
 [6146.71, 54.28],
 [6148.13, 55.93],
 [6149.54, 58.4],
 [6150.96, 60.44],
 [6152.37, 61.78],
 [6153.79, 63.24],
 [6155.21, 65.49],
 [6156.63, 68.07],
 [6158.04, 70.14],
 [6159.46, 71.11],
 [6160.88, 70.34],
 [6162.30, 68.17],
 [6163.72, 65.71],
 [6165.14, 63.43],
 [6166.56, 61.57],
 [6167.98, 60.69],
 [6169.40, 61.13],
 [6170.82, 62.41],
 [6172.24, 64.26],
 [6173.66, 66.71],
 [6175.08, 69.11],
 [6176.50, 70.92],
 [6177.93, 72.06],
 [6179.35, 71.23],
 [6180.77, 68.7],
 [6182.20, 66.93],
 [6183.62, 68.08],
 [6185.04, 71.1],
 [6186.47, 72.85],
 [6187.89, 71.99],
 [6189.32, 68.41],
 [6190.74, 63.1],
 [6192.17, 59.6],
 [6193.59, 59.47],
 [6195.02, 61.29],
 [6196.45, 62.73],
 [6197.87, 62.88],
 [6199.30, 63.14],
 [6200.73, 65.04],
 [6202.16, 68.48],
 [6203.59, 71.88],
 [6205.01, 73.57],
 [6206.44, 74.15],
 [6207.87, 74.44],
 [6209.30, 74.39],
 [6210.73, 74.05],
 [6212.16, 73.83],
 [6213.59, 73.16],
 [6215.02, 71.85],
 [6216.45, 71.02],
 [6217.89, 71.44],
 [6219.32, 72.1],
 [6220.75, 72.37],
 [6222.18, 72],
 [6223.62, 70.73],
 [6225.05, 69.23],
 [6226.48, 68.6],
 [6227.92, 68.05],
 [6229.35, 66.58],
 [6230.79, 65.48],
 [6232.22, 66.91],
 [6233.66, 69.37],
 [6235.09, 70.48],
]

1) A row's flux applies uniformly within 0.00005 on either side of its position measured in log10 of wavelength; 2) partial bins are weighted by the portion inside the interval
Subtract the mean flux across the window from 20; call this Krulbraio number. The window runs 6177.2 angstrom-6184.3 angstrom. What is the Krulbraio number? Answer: -49.4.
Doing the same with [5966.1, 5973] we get -46.3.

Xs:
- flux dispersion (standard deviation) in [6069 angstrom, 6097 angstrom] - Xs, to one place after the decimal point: 1.9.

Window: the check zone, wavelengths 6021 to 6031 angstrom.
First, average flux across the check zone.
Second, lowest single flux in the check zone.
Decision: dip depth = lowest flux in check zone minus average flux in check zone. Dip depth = -3.4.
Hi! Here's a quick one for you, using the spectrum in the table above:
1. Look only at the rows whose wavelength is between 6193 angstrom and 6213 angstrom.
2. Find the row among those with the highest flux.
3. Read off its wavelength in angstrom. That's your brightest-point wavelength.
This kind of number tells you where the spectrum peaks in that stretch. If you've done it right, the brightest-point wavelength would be 6207.87 angstrom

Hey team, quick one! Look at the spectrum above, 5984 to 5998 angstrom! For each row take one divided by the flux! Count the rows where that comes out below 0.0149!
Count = 10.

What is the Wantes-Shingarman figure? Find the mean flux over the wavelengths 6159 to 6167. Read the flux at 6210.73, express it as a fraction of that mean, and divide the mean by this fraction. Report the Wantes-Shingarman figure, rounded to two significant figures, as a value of 60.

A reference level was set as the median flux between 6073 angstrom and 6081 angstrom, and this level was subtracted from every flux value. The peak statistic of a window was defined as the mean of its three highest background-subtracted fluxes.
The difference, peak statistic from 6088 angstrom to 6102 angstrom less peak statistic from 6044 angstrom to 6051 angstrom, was 5.2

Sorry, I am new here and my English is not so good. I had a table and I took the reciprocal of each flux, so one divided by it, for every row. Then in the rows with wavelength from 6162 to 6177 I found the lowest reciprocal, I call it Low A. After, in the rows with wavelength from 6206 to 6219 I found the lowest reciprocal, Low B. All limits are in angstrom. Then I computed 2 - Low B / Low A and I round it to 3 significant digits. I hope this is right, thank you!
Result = 1.05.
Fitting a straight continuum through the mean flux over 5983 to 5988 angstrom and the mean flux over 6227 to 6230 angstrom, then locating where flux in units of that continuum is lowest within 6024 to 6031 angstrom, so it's 6024.80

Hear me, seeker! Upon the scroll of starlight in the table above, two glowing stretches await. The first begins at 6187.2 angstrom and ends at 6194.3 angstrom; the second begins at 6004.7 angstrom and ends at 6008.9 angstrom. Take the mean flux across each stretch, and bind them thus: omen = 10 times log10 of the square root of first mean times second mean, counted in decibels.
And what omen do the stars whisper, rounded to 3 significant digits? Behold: 18.0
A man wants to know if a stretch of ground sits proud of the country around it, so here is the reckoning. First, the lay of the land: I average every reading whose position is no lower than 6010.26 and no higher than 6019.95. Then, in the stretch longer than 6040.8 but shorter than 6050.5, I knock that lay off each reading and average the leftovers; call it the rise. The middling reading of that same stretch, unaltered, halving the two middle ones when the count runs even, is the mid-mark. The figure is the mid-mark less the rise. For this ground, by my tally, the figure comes 64.0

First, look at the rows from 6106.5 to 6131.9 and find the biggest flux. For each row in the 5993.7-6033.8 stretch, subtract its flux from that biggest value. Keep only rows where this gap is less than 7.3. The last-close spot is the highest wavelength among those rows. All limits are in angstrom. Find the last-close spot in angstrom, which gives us 5998.50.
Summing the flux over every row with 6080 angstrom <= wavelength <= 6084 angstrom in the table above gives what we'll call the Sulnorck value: 202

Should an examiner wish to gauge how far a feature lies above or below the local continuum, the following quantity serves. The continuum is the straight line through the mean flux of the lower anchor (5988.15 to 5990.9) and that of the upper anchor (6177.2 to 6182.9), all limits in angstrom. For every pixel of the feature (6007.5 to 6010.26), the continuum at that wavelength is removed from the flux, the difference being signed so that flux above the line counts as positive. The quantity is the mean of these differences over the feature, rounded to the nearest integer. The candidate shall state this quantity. -13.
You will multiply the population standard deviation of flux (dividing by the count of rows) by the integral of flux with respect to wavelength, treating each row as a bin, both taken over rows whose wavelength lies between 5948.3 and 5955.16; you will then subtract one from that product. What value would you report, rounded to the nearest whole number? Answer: 525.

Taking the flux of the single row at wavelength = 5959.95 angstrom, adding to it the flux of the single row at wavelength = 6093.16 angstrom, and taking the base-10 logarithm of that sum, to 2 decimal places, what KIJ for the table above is 2.11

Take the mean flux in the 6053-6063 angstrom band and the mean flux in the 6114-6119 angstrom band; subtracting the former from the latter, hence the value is -3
